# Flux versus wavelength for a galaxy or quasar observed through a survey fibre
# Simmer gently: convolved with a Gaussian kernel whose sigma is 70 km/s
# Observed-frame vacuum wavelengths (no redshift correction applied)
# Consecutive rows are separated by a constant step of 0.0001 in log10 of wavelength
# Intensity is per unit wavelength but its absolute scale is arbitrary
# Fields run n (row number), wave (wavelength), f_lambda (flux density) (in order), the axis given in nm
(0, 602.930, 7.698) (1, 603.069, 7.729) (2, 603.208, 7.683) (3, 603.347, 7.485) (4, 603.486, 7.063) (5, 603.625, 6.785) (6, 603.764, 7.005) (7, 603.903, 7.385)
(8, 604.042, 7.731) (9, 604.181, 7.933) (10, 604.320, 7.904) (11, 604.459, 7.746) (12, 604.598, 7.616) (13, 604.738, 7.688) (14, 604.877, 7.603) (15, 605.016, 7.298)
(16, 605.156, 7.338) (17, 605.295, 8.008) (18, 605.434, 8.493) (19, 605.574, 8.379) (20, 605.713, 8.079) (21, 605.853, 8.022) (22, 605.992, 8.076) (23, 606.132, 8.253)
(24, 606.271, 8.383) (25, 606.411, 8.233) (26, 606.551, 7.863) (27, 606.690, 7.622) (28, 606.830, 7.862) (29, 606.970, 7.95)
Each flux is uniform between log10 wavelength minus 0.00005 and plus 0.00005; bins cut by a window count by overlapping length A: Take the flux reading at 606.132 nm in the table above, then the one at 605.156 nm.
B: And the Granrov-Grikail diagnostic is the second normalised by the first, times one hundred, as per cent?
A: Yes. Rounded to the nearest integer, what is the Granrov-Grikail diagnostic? 89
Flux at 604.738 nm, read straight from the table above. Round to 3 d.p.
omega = 7.688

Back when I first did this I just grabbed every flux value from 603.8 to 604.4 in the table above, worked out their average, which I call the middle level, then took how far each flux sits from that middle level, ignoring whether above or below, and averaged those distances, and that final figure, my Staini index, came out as 0.18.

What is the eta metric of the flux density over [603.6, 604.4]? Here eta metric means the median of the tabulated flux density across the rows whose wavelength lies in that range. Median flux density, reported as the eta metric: 7.56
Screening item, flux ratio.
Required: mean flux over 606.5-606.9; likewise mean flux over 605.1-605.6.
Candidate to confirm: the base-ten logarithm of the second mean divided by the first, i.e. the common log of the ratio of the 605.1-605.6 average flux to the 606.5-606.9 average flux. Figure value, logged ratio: 0.015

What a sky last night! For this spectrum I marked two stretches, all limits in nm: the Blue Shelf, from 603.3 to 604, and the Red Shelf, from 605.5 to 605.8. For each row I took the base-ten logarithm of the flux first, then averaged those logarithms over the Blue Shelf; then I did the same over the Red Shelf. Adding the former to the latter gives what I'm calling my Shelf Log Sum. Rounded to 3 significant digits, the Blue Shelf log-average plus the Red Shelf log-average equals 1.77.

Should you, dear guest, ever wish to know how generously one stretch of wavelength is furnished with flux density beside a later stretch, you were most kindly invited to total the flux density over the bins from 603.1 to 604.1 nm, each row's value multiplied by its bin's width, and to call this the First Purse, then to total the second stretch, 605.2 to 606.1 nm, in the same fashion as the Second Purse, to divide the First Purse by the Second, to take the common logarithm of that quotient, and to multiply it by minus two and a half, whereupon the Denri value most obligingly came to 0.0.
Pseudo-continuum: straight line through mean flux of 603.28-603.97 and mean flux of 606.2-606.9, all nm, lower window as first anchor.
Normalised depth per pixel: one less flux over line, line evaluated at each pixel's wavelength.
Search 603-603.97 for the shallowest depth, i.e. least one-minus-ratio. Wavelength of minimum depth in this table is 603.069 nm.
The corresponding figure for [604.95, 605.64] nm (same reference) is 605.434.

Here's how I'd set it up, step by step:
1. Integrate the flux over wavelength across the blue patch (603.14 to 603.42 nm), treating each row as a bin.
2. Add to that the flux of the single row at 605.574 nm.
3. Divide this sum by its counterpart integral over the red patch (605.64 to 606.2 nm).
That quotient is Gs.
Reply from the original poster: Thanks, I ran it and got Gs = 2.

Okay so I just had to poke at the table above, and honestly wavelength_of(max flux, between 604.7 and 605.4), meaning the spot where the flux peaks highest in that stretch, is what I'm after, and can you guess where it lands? 605.295 nm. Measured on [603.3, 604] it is 603.347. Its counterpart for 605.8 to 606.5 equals 606.271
